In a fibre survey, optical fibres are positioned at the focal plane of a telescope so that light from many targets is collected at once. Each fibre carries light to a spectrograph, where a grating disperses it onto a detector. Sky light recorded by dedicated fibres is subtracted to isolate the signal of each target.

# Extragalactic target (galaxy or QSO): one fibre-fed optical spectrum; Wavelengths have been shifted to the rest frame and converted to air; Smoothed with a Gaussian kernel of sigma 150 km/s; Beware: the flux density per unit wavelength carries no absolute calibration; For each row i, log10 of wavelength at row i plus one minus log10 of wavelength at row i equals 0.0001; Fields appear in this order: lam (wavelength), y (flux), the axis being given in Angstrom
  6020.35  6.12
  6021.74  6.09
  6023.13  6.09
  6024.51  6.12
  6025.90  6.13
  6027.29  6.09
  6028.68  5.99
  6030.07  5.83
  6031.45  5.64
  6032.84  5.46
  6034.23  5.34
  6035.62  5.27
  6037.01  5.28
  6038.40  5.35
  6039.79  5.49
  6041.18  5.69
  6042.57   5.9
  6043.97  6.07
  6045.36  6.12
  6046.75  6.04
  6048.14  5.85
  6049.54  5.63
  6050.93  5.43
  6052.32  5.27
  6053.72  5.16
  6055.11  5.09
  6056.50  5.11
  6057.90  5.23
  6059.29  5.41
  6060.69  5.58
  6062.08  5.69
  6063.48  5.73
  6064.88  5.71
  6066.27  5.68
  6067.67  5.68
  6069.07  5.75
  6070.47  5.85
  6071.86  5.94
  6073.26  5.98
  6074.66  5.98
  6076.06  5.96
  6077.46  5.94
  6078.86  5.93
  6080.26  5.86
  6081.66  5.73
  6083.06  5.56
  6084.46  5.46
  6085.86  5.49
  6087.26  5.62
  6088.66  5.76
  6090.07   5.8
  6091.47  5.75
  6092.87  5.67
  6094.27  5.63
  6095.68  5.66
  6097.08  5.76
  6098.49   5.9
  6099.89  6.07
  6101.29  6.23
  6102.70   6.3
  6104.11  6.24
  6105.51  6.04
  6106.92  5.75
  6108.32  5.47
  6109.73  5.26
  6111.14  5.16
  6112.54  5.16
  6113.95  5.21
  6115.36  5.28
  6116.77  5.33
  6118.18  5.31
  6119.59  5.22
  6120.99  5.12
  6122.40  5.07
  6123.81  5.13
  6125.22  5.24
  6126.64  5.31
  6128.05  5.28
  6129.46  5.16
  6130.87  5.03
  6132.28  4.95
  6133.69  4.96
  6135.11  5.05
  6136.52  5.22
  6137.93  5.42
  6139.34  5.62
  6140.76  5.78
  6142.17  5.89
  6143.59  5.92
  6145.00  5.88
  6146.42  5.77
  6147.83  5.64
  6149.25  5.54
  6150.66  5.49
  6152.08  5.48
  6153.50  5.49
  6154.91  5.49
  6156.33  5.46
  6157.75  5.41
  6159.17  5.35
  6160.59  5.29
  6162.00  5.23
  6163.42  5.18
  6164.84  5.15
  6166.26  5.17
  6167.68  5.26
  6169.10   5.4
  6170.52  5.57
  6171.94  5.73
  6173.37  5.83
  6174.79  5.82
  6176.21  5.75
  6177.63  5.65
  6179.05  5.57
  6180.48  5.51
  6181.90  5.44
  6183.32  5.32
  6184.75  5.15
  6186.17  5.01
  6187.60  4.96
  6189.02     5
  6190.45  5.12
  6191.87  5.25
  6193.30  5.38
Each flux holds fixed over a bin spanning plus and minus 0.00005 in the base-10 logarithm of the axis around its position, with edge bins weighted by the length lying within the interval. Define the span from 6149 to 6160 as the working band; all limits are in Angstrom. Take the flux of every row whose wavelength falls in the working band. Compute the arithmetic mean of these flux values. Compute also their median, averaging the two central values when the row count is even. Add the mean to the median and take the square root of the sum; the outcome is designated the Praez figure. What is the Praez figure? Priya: 3.31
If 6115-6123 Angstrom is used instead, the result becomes 3.24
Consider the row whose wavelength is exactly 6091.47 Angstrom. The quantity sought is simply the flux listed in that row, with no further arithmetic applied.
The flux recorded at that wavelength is 5.75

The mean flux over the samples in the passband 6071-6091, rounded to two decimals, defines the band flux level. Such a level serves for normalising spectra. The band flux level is 5.79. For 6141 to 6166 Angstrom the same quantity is 5.51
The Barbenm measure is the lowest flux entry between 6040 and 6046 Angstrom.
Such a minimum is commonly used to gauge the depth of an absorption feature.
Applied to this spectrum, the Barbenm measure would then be 5.69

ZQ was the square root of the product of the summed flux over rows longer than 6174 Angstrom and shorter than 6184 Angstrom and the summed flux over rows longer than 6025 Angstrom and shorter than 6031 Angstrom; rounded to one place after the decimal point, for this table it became 30.6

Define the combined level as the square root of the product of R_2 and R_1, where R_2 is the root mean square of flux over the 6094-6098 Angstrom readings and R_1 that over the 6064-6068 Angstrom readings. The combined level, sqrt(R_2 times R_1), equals 5.7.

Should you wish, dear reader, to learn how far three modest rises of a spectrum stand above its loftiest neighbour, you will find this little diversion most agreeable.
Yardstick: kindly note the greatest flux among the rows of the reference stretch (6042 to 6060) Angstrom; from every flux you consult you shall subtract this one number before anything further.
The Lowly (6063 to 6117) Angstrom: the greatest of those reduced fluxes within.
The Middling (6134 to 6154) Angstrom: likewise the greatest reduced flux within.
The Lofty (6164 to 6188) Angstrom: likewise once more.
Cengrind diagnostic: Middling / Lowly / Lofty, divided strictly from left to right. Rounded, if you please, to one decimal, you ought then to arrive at 3.8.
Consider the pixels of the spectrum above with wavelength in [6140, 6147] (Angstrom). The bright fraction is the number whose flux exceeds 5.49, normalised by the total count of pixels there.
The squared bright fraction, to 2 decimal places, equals 1.00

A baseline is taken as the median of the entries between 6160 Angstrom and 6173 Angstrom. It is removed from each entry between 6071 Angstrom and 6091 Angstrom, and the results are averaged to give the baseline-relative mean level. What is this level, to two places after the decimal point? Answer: 0.53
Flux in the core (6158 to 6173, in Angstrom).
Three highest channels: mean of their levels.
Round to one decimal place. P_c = 5.6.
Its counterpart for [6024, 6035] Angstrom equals 6.1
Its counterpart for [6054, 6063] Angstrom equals 5.6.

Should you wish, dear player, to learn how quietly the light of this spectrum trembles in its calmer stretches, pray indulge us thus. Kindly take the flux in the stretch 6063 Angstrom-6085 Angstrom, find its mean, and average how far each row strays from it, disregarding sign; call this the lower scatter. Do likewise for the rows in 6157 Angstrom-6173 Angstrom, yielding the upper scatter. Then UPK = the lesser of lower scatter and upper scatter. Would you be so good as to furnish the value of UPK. 0.13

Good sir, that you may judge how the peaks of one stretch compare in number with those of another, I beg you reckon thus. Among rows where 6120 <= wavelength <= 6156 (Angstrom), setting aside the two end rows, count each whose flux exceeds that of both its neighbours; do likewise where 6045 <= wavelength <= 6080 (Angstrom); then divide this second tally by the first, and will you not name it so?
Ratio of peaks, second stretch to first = 0.50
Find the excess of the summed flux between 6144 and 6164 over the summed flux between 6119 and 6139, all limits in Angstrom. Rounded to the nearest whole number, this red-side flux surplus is 5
